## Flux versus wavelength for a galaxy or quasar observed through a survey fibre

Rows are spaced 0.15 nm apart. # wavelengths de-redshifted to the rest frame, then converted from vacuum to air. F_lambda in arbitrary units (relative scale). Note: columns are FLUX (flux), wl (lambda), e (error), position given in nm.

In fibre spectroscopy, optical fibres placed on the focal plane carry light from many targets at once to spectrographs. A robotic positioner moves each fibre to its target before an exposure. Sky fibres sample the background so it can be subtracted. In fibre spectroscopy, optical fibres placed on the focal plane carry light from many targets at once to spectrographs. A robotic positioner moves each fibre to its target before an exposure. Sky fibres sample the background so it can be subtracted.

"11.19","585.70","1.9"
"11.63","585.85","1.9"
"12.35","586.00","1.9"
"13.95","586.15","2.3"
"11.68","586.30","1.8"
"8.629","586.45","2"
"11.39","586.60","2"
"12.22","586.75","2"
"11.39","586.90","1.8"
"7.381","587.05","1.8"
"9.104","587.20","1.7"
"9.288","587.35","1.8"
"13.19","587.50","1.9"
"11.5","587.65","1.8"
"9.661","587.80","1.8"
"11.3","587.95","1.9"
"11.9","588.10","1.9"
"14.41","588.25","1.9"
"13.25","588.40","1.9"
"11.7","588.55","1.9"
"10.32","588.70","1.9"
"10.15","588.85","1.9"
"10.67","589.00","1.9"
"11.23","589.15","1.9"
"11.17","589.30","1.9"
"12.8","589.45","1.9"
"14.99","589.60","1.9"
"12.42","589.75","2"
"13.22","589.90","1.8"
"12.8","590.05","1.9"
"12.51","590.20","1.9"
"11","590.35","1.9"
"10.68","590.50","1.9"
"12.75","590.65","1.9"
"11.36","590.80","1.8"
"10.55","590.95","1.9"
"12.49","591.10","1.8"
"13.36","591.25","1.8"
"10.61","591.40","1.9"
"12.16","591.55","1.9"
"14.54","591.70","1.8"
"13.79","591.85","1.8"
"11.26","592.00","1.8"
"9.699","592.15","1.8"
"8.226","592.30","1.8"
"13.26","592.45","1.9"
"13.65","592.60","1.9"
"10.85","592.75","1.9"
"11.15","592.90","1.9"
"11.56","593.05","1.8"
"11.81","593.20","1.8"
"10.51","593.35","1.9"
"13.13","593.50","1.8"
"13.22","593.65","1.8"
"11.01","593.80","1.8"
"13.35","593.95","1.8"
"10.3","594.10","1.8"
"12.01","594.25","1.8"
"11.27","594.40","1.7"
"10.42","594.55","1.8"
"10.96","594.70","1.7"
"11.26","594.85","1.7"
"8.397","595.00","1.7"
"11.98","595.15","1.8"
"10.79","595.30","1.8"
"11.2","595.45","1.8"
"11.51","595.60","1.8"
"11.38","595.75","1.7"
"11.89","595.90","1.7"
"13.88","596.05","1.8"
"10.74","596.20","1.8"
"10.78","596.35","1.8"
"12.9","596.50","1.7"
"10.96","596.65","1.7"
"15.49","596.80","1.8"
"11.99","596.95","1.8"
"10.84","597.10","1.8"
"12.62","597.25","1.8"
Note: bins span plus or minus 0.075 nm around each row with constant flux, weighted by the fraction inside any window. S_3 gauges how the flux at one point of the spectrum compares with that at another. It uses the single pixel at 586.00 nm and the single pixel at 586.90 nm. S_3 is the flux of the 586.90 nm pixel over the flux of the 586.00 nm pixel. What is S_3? 0.92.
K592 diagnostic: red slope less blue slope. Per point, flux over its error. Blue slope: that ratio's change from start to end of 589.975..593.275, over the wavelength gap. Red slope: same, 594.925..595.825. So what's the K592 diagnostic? 2.4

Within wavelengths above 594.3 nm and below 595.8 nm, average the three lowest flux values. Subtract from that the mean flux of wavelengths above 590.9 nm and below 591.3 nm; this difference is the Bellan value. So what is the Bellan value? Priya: -2.3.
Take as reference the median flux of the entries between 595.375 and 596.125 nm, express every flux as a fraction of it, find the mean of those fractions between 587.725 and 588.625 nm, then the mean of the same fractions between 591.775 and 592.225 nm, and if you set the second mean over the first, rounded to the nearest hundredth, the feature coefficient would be 0.96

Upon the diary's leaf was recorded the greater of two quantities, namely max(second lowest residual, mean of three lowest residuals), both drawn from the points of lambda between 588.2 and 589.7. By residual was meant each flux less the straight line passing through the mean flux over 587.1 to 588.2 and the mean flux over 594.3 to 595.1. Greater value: -0.4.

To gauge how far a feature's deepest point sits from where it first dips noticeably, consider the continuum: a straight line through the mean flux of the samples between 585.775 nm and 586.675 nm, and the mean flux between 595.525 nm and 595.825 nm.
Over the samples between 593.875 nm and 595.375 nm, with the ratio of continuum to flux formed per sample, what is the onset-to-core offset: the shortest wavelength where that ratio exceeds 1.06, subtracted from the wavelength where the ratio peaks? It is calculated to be 0.90 nm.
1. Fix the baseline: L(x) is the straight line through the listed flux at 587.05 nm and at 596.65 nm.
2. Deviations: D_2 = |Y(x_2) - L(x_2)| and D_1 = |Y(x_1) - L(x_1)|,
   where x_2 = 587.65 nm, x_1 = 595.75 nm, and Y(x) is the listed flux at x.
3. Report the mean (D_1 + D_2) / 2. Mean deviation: 2.3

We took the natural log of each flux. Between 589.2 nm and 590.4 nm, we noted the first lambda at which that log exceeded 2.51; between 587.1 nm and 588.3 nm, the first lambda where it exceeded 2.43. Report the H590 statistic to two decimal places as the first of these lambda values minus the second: 1.95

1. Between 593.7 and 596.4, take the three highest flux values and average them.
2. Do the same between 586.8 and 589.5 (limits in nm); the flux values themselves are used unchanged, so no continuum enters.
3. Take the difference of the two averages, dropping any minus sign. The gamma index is 0.54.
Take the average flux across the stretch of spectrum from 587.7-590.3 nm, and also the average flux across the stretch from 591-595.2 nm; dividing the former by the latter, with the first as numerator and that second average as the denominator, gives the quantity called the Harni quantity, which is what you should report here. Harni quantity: 1.032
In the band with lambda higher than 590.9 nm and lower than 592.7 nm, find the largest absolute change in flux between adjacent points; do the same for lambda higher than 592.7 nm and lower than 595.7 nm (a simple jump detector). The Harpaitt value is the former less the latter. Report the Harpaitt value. 1.5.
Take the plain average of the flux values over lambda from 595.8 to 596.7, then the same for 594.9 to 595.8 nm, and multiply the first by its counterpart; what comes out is 129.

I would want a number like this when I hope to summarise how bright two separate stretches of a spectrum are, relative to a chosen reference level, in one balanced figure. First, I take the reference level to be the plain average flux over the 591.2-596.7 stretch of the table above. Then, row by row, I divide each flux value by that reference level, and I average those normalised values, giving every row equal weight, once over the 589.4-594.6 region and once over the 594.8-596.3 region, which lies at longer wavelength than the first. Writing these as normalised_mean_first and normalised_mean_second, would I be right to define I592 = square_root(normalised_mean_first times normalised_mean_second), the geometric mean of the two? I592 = 1.00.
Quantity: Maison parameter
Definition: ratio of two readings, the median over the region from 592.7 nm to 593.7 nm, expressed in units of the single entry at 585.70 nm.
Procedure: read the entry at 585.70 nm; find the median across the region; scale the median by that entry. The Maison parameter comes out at 1.03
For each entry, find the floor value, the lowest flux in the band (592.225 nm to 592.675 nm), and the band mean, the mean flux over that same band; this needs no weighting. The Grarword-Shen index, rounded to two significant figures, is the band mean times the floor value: 96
